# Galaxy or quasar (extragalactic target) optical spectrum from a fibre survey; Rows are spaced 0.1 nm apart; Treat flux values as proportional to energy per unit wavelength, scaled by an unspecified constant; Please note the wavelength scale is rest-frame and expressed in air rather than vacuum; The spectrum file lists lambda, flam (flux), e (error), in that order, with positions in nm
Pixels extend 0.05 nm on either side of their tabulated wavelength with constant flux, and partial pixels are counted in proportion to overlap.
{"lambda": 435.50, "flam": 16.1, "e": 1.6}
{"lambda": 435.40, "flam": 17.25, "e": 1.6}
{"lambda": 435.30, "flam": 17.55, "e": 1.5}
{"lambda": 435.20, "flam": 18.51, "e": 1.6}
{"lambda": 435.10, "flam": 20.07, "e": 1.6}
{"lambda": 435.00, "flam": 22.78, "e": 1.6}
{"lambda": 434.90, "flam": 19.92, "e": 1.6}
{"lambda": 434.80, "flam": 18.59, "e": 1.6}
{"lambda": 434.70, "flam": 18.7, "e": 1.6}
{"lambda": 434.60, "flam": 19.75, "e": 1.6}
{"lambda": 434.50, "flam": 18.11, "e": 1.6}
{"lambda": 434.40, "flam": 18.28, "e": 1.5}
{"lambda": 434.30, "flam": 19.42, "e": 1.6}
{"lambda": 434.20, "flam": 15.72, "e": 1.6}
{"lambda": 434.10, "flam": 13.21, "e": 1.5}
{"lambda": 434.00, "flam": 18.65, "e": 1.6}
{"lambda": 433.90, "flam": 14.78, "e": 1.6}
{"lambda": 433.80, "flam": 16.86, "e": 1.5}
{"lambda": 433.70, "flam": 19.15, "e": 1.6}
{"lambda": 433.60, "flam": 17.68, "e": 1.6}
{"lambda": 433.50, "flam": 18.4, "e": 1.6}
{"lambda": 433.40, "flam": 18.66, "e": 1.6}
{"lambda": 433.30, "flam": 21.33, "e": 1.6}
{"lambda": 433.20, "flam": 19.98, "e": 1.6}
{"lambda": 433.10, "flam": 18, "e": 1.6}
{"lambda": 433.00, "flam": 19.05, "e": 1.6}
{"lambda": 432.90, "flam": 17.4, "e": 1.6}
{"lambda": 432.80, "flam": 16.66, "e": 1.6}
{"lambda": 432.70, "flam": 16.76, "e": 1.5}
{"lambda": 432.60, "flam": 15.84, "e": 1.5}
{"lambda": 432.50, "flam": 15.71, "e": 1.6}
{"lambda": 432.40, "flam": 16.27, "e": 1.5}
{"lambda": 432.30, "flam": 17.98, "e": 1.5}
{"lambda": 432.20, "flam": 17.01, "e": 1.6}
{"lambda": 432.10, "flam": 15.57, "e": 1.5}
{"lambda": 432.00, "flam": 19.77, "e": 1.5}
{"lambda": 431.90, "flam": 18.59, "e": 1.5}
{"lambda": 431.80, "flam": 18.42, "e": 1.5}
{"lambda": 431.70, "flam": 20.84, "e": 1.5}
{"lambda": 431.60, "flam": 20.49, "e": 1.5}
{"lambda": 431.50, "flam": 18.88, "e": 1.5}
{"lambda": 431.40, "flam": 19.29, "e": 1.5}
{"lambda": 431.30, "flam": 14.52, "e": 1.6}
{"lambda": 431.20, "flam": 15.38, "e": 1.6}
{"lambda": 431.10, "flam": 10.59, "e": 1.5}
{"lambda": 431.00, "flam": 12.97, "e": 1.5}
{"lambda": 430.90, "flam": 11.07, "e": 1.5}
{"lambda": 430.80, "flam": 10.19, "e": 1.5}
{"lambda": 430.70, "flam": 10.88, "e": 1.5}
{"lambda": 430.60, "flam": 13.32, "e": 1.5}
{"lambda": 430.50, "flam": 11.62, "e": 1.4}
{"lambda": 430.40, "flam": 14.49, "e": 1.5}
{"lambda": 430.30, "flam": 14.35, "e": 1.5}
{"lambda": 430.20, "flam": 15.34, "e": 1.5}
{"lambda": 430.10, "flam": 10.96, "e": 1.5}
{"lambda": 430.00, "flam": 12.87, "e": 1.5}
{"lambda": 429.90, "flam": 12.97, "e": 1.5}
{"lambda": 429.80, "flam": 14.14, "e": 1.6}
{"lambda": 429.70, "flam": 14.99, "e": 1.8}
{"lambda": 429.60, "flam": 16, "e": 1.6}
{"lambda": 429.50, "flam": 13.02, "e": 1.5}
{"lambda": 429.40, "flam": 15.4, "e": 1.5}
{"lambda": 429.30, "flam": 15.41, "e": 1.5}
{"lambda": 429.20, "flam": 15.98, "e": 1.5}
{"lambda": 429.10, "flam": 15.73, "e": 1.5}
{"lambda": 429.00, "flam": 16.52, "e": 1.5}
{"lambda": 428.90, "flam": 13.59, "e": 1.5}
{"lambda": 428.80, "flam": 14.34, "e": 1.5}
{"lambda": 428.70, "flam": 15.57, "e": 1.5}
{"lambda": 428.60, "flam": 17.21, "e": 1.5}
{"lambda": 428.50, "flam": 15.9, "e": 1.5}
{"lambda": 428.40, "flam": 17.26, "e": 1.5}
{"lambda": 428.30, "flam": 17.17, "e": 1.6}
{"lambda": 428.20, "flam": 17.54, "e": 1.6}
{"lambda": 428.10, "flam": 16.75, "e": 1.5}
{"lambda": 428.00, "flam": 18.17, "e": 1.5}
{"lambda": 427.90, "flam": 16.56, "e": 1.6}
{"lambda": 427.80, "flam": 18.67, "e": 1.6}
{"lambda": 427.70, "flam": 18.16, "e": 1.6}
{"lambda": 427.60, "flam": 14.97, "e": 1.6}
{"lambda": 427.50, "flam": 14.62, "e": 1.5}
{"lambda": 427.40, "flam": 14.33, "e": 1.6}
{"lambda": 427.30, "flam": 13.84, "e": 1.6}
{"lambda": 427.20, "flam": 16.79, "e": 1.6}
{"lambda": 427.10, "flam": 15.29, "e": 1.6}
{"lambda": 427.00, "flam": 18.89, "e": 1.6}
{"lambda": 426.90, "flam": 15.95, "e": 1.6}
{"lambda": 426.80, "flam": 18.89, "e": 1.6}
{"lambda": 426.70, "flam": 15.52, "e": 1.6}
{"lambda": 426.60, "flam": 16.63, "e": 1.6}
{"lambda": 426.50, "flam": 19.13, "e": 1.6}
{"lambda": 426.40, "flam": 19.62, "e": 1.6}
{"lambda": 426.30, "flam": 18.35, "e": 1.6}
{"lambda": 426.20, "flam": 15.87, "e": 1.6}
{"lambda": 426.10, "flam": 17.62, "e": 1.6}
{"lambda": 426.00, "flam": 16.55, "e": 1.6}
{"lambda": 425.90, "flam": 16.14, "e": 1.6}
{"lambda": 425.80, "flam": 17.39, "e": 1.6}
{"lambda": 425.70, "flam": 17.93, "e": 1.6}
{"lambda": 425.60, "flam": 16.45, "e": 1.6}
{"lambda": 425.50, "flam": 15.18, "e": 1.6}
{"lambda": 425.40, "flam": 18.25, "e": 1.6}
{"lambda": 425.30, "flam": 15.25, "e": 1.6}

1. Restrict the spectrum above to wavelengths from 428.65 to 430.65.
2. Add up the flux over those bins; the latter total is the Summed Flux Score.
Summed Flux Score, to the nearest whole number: 287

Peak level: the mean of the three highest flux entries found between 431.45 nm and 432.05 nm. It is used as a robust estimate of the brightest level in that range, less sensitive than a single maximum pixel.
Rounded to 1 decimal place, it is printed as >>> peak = 20.4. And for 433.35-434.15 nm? 18.8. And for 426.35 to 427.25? 19.2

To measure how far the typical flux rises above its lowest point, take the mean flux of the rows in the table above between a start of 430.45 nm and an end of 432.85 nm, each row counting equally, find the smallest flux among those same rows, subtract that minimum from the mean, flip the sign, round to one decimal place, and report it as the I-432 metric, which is -5.6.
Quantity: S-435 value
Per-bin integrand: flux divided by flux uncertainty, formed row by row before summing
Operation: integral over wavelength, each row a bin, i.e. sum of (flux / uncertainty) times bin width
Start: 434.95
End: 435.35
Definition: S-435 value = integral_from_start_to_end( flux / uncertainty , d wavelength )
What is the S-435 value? 5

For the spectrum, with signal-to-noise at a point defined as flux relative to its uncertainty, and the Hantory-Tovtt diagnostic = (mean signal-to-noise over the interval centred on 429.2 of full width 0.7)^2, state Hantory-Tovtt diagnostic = 101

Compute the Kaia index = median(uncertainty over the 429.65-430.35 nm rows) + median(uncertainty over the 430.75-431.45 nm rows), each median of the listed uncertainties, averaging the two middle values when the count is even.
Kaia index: 3.00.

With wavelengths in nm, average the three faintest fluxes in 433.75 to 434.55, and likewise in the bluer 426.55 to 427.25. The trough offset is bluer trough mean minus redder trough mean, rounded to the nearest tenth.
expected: 1.0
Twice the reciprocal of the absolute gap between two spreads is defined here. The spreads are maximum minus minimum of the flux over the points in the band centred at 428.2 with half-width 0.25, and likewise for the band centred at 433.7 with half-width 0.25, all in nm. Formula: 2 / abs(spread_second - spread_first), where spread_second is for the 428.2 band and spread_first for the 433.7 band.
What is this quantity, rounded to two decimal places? 0.68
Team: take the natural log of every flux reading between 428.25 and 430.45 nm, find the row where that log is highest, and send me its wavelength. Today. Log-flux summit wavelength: 428.40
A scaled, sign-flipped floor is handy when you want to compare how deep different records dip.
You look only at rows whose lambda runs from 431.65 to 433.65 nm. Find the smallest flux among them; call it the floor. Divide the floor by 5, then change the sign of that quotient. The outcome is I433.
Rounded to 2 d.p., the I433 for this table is -3.11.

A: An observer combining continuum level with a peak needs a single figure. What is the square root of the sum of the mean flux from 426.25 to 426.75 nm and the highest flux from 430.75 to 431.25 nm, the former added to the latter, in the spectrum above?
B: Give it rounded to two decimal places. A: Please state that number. 5.76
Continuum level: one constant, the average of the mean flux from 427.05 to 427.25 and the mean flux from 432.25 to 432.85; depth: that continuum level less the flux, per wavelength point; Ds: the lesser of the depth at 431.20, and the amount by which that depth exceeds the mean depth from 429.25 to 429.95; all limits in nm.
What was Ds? -1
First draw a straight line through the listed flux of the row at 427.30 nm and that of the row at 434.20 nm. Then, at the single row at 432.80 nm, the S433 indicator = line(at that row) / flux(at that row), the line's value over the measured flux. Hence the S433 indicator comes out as 0.92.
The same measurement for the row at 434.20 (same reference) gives 1.00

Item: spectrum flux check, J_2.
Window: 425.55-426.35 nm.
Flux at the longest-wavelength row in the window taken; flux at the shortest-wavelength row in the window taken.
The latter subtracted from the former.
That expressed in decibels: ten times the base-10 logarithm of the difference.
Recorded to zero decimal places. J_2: 3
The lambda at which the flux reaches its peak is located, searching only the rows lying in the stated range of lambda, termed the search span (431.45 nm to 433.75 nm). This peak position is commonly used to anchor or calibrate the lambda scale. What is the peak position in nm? 433.30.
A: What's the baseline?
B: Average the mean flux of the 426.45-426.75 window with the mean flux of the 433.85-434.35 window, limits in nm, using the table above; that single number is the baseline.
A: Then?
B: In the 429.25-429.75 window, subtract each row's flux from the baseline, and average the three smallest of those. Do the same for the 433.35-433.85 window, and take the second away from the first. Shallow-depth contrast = 3.1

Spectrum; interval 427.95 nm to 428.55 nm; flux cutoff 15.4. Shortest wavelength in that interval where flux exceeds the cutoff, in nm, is 428.00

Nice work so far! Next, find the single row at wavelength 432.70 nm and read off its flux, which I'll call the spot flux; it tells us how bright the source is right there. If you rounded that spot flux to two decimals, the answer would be 16.76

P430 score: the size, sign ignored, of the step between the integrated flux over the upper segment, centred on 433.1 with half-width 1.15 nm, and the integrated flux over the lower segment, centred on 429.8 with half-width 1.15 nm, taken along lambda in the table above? 8.2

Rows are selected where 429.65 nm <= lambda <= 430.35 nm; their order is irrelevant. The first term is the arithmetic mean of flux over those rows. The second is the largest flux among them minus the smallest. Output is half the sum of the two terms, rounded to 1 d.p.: 9.0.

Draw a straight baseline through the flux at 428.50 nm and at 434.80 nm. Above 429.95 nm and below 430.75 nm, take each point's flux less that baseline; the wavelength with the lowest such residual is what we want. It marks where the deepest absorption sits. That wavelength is 430.70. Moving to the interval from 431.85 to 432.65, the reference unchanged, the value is 432.50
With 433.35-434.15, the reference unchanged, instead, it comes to 434.10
